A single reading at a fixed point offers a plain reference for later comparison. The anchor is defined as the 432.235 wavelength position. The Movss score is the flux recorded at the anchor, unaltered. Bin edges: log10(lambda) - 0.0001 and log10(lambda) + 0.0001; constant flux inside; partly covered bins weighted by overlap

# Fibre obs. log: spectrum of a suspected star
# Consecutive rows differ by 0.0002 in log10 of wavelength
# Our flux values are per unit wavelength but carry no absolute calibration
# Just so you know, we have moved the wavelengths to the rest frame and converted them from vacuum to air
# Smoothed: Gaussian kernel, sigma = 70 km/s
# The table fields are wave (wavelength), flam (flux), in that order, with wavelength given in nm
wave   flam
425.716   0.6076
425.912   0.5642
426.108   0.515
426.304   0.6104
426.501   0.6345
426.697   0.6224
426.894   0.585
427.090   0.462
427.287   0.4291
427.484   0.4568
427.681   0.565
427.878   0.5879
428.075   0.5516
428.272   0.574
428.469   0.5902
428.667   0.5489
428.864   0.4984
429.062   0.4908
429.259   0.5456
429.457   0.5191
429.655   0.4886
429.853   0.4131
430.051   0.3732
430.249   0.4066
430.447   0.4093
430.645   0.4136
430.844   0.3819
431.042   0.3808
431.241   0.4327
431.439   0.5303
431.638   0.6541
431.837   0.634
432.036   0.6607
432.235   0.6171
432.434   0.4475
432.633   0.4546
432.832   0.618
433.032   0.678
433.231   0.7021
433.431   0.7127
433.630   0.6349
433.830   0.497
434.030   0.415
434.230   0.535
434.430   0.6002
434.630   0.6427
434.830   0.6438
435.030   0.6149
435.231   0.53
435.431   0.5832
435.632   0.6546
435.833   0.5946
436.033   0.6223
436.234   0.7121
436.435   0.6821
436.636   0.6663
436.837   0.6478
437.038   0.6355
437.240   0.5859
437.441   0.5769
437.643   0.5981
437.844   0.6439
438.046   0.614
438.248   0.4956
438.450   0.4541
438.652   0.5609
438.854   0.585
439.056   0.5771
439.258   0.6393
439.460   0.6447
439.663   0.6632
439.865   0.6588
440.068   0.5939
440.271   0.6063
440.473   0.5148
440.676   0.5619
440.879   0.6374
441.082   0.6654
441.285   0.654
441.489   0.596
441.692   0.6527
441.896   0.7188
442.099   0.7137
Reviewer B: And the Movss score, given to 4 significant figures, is 0.6171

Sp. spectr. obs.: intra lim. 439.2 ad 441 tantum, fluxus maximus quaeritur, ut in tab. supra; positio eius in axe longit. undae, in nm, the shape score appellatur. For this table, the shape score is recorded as 439.663 nm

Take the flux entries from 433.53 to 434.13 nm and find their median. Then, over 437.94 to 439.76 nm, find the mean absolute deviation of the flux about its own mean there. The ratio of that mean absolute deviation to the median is 0.11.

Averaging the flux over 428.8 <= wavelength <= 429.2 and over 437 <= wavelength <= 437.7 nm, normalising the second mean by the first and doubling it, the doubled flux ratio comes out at 2.4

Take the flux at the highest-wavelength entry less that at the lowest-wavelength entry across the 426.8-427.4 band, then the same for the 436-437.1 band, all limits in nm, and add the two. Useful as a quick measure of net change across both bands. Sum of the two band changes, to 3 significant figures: -0.143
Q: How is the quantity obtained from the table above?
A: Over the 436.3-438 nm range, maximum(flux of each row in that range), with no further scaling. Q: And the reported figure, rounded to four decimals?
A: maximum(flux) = 0.6821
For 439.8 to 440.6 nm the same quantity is 0.6588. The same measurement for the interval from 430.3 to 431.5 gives 0.5303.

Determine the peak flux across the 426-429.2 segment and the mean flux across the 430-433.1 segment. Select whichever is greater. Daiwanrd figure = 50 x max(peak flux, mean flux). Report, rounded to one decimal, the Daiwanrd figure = 31.7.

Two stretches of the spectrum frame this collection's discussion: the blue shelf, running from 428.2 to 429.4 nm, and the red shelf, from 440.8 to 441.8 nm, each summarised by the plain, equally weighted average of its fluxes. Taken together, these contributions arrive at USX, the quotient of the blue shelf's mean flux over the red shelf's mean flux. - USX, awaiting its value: 0.84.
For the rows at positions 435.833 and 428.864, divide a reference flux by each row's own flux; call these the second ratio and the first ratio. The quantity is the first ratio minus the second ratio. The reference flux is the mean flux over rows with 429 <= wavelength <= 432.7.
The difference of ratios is 0.16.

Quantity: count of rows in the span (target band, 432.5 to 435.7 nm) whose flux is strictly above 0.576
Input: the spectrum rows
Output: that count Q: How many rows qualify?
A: 11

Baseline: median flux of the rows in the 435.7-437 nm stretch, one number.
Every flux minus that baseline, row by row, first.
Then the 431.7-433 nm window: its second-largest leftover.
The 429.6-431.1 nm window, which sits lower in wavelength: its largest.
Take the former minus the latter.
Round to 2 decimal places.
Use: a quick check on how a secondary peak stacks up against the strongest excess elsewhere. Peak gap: 0.15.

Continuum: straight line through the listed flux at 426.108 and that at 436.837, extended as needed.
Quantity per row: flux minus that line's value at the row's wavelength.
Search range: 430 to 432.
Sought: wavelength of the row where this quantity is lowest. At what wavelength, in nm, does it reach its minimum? 431.042 nm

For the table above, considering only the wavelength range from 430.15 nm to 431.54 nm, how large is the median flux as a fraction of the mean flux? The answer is 0.97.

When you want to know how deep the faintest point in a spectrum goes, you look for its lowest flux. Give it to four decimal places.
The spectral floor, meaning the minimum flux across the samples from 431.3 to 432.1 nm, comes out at 0.5303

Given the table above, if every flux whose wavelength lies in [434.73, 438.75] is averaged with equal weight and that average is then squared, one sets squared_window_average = 0.37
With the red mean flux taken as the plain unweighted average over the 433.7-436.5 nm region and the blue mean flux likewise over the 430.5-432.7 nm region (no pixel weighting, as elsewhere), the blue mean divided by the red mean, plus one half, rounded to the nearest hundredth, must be 1.36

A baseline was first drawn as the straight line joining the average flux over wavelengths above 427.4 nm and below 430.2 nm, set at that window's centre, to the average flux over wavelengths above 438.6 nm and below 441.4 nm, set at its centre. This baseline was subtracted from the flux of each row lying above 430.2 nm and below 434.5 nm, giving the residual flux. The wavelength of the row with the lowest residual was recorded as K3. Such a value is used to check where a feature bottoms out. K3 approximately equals 431.042 nm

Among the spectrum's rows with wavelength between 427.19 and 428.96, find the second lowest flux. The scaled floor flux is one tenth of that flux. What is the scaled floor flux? 0.046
